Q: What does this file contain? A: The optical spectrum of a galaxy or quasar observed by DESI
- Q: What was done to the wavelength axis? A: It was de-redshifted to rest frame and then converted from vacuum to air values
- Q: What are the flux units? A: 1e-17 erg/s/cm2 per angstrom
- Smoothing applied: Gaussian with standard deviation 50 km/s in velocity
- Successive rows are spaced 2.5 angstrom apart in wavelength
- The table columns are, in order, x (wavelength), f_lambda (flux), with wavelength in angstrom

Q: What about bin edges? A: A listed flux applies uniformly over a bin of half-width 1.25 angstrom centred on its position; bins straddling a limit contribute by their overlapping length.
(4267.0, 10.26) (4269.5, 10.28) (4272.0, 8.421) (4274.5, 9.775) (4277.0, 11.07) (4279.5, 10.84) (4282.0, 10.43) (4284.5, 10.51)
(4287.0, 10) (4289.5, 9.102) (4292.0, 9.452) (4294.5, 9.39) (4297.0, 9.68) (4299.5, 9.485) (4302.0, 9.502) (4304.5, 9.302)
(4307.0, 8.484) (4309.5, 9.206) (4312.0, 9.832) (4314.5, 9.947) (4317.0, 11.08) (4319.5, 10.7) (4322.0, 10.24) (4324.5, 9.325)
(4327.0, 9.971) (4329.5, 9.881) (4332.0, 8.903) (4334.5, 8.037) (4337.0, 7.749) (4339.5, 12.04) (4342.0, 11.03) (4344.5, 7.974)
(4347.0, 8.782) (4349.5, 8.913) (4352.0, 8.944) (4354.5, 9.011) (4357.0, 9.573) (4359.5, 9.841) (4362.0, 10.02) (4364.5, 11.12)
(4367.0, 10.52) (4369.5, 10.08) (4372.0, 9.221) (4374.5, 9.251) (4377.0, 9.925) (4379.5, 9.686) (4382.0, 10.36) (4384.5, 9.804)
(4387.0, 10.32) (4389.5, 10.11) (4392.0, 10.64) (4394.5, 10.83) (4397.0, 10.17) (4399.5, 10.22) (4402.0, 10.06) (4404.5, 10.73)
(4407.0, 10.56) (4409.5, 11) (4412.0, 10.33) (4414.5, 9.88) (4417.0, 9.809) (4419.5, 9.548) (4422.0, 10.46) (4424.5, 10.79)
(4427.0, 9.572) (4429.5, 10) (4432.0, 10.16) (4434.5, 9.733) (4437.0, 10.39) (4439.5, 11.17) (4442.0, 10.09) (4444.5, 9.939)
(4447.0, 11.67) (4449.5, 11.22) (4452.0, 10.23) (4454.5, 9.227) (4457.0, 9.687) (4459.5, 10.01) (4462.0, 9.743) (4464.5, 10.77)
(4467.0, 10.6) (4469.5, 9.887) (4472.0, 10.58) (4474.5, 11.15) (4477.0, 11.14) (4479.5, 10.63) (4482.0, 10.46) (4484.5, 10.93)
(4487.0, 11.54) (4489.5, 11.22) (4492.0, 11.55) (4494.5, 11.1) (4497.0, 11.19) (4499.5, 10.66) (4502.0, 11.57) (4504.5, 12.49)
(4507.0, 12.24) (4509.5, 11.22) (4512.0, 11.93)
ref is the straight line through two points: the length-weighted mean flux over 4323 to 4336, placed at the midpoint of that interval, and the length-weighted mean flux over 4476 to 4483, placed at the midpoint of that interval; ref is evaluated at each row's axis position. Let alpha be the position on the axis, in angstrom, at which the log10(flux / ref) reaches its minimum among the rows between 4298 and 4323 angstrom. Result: 4307.0 angstrom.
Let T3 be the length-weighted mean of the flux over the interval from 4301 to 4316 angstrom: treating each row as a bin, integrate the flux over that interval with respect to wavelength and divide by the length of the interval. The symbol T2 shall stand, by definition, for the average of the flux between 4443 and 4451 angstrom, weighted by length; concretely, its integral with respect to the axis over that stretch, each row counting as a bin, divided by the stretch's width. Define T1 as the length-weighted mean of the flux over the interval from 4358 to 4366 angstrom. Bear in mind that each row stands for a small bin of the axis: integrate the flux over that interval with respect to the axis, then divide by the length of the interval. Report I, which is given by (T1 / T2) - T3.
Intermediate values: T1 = 10.3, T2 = 10.9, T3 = 9.4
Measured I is -8.5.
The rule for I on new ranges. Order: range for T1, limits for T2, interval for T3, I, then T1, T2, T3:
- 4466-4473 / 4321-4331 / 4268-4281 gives -9.0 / 10.3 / 9.8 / 10.1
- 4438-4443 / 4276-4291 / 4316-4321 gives -9.8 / 10.6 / 10.3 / 10.8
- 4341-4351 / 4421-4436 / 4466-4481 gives -9.8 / 9.1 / 10.1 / 10.7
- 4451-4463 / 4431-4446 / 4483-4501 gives -10.2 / 9.8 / 10.3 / 11.2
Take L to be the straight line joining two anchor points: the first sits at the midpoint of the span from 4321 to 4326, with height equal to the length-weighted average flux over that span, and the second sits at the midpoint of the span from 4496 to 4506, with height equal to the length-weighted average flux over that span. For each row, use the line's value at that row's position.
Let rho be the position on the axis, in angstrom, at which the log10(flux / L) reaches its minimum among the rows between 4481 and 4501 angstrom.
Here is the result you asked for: 4482.0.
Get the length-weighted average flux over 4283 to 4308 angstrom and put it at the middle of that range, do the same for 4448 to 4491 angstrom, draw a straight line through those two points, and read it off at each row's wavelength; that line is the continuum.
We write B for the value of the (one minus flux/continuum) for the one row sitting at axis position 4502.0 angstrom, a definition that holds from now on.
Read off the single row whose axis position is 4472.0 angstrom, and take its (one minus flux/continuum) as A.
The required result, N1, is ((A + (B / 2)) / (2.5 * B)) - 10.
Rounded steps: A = 0.00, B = -0.078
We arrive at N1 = -9.8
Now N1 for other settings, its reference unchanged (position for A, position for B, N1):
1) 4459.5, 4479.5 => -16.8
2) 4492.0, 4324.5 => -10.7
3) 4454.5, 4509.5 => -11.0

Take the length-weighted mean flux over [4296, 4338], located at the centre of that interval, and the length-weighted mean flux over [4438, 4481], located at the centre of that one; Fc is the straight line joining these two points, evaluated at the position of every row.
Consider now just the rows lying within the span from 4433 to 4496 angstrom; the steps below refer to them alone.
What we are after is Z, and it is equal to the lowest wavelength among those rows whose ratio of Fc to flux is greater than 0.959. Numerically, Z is 4434.5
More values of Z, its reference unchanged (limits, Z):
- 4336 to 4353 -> 4337.0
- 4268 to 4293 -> 4272.0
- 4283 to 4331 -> 4289.5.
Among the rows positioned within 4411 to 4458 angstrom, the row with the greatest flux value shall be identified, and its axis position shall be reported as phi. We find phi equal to 4447.0 angstrom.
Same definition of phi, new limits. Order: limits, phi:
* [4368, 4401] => 4394.5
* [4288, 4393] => 4339.5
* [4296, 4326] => 4317.0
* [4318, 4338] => 4319.5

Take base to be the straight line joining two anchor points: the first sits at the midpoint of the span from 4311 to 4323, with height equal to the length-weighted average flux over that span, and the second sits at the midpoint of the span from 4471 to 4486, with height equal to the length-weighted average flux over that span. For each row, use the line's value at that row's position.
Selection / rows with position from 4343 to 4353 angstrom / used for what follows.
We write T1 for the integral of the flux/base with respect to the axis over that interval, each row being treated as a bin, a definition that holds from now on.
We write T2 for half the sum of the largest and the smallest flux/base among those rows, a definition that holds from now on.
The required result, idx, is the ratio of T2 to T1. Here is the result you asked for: 0.10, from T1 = 8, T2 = 0.81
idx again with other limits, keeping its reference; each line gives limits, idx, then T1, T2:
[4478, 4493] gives 0.07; 15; 1.01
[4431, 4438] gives 0.14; 7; 0.94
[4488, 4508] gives 0.05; 21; 1.06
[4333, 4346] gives 0.08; 12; 0.95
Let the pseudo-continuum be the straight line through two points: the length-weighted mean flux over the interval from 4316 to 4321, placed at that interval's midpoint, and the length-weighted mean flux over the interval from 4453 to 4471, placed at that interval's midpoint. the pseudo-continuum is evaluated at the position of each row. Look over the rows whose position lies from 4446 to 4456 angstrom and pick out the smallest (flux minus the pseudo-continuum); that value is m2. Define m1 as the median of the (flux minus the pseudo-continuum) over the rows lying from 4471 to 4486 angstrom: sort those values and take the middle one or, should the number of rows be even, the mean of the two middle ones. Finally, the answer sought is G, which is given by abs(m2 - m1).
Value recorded 1.7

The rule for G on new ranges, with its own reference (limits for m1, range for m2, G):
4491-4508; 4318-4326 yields 3.2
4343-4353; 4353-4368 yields 0.2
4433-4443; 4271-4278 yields 2.8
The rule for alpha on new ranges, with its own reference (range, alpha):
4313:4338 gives 4337.0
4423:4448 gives 4427.0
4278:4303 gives 4289.5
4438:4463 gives 4454.5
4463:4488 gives 4469.5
